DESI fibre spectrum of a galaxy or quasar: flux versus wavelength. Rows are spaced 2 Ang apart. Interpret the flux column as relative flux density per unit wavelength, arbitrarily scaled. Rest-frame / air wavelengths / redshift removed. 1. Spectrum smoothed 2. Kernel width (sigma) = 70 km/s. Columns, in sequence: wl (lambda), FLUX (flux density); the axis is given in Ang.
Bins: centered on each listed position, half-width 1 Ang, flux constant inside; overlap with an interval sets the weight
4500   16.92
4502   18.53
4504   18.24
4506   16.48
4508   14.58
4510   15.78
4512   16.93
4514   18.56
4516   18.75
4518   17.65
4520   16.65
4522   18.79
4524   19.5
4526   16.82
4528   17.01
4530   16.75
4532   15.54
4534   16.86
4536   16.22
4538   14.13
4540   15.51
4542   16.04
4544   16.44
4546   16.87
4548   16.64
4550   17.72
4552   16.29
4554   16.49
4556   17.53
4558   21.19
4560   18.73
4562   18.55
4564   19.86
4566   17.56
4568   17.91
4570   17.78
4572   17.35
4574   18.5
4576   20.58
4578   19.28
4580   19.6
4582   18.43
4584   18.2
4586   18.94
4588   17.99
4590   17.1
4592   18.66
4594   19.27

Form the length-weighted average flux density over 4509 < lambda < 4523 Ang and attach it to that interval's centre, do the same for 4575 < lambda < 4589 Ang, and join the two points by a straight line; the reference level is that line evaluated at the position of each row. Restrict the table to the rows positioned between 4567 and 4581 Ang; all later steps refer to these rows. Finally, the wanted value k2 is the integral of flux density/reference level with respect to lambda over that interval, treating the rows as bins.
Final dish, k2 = 13.91 Ang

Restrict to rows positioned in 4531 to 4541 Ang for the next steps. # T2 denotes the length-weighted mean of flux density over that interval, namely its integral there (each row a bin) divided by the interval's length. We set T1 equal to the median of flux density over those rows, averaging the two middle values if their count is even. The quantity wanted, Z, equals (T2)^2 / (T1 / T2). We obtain 247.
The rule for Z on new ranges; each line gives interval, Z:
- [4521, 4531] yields 330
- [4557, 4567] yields 377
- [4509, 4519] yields 305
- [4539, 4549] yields 263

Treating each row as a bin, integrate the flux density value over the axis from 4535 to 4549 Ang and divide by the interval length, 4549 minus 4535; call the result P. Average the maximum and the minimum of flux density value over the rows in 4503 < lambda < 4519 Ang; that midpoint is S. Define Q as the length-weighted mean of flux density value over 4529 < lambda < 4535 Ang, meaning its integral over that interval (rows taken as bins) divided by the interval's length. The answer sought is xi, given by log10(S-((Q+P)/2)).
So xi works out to -0.32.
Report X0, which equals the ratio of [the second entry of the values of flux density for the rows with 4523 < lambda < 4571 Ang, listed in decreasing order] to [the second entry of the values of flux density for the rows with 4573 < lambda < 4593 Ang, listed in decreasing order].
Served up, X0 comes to 1.01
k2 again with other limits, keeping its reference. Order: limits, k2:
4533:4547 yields 12.38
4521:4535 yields 13.60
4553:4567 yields 14.02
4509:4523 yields 14.00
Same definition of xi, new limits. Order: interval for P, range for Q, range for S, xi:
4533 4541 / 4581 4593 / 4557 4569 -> 0.38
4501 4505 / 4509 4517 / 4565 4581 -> 0.01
